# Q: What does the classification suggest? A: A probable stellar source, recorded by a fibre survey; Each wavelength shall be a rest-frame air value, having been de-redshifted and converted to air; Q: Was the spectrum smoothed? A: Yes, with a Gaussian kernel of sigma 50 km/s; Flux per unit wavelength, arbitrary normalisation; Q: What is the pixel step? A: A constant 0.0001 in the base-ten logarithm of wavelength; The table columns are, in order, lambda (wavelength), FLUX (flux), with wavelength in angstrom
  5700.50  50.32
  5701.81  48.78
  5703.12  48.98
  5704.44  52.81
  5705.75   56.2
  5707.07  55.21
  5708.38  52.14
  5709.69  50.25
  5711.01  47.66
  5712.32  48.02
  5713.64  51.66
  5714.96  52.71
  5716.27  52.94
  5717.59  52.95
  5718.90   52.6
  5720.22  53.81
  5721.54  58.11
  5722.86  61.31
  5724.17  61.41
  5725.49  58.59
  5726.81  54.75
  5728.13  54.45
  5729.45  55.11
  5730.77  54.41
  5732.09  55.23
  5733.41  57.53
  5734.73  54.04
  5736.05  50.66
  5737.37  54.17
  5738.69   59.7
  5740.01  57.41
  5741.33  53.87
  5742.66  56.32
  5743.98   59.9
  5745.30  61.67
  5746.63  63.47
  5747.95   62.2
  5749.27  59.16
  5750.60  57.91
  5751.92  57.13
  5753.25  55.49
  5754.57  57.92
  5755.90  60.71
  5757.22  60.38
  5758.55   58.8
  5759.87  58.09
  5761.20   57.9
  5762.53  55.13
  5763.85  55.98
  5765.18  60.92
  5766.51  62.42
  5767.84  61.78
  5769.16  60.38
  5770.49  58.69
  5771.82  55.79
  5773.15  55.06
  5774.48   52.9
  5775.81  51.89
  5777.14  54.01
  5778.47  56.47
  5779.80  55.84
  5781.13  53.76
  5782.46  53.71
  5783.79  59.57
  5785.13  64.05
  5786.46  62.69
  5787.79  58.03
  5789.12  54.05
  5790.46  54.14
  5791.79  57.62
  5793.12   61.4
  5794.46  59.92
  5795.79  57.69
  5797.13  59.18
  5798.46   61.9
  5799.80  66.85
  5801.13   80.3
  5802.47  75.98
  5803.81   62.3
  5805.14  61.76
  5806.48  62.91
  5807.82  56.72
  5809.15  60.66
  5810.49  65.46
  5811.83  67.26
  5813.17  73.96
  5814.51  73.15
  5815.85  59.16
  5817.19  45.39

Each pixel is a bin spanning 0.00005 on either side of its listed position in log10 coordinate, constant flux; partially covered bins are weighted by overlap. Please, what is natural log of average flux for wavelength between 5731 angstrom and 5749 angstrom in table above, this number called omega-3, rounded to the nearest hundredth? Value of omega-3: 4.05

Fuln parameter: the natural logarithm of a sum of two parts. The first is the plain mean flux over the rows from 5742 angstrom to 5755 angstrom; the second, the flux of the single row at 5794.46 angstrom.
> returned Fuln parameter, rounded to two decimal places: 4.78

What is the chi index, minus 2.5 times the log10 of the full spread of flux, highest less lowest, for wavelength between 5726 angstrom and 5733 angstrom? 0.2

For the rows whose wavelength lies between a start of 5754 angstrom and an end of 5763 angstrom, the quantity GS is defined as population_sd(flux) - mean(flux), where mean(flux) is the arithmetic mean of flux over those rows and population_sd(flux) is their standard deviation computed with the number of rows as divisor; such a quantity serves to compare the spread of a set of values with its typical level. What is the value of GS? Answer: -56.7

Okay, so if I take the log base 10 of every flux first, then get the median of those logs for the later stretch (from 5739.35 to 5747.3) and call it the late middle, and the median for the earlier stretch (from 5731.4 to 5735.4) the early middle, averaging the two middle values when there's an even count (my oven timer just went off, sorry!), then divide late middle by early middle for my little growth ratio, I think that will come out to 1.015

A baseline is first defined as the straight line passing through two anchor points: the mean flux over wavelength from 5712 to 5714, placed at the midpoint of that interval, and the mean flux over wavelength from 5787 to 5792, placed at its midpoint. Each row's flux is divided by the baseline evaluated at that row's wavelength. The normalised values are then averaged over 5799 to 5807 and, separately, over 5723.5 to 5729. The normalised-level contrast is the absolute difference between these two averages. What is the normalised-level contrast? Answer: 0.07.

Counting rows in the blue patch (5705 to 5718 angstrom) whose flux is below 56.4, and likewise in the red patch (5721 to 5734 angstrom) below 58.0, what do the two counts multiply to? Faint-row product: 60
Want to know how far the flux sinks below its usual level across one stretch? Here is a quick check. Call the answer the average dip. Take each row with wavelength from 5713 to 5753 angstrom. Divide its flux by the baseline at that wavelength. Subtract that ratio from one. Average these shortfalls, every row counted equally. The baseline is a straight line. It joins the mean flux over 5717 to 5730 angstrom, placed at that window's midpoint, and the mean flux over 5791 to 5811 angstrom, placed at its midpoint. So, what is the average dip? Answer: 0.012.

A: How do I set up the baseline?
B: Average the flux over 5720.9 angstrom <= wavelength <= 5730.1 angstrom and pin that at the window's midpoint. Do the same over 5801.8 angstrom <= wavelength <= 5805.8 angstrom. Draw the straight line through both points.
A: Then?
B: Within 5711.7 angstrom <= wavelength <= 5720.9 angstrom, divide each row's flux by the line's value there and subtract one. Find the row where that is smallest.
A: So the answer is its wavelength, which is 5712.32 angstrom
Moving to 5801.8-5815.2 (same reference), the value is 5807.82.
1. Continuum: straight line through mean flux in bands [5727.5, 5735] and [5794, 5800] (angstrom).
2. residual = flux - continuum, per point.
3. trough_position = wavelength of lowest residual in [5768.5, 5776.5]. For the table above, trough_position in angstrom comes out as 5775.81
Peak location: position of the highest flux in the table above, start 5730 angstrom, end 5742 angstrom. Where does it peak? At 5738.69 angstrom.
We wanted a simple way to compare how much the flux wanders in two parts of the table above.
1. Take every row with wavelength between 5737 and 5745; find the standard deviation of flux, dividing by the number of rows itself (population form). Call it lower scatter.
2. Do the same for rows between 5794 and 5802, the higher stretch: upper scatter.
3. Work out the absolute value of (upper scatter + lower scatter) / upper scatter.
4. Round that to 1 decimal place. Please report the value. 1.3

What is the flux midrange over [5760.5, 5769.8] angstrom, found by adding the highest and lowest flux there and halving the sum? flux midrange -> 58.8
